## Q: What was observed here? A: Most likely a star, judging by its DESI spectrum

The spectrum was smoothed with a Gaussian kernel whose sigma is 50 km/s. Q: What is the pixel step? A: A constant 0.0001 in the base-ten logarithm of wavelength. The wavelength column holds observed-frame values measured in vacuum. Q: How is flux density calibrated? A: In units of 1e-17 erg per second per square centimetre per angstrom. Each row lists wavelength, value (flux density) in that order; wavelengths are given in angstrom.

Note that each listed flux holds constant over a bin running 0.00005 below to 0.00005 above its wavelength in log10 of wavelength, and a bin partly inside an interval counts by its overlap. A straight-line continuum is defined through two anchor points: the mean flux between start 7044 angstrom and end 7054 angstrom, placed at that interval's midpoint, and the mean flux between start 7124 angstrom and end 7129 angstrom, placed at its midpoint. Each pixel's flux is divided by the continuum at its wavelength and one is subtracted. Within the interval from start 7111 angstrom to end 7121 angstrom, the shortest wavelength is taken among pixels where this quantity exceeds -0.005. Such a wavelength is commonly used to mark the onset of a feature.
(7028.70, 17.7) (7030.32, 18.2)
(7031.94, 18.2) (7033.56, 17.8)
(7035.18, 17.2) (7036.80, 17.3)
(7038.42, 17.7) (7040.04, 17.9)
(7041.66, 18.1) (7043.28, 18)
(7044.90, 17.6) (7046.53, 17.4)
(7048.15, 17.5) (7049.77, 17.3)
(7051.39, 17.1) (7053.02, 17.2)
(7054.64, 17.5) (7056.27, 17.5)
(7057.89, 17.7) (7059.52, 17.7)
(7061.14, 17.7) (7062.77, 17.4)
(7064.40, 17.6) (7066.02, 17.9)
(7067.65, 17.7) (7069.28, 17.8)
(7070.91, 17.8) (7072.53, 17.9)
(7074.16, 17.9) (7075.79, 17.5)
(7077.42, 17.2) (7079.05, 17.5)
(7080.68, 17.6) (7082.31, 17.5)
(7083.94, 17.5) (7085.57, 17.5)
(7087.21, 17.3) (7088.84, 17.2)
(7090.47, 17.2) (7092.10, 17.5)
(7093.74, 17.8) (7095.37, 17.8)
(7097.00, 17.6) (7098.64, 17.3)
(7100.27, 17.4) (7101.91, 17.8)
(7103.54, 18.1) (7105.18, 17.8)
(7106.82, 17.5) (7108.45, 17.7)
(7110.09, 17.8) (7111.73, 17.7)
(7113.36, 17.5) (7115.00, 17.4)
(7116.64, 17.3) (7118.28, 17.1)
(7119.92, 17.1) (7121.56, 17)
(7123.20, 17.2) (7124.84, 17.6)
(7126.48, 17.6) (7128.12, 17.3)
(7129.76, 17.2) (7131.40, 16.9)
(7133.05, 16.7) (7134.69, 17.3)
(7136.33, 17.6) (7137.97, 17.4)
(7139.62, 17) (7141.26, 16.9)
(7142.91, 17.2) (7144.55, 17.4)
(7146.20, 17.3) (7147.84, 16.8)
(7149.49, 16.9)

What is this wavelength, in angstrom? 7111.73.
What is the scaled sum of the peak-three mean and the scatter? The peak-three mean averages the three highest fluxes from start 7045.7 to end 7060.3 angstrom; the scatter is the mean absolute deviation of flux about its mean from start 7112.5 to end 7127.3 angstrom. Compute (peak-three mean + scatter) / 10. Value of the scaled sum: 1.78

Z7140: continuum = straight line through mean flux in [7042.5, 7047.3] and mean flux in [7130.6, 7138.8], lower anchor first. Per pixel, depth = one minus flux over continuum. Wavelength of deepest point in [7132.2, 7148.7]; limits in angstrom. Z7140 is 7133.05 angstrom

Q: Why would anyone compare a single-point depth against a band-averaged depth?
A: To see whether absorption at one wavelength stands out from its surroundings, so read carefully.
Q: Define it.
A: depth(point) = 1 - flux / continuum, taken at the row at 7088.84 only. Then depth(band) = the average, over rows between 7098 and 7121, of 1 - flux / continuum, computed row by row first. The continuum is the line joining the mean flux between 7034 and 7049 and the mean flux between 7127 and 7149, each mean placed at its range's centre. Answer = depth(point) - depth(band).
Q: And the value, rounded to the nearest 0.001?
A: 0.025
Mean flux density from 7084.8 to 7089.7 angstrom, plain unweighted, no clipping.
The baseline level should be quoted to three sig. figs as 17.3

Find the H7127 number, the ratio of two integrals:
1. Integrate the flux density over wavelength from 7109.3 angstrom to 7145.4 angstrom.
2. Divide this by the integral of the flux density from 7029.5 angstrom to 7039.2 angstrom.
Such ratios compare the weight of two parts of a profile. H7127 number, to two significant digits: 3.6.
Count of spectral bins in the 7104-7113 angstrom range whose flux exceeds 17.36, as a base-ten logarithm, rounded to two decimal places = 0.70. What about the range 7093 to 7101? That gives 0.60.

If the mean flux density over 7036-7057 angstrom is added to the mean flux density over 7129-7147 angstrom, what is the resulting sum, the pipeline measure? 34.7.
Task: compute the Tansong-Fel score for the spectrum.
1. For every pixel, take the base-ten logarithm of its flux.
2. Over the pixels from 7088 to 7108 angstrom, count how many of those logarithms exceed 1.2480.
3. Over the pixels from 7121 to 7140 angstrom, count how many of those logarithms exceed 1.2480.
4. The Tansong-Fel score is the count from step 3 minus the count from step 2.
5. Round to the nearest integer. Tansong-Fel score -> -5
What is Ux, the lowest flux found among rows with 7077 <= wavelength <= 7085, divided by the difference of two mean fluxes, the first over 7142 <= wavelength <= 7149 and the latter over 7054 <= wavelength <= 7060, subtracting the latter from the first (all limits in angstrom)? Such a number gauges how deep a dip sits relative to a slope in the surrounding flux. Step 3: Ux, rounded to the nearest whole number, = -40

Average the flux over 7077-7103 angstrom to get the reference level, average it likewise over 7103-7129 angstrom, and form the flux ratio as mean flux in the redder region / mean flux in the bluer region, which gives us 1.00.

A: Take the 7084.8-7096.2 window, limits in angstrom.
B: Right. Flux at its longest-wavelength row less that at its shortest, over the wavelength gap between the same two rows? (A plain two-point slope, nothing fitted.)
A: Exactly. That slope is 0.031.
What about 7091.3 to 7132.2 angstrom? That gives -0.015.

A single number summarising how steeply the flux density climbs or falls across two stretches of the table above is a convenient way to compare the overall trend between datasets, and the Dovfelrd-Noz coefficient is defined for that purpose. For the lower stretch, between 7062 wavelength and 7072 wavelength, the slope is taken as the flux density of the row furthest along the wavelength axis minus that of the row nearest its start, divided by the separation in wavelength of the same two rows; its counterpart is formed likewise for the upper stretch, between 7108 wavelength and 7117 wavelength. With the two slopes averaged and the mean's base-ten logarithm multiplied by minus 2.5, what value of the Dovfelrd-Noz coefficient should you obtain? 10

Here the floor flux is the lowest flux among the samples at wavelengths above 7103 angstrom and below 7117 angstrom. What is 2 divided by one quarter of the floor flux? 0.462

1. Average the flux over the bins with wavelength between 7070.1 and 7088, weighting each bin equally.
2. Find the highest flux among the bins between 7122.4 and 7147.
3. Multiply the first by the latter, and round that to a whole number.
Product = 309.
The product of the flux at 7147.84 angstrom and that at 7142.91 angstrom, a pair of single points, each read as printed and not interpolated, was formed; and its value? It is 289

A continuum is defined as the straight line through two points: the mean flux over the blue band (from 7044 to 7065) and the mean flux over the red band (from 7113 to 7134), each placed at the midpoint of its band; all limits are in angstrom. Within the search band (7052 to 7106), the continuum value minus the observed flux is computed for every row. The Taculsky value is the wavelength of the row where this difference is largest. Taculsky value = 7053.02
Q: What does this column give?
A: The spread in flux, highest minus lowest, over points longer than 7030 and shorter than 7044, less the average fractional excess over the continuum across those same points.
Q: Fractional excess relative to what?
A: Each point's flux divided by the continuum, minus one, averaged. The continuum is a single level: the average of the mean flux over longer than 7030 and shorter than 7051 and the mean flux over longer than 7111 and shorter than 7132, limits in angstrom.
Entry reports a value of 0.98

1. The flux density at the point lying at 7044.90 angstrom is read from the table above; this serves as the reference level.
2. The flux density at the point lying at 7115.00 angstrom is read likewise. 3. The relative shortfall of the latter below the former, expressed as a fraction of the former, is 0.01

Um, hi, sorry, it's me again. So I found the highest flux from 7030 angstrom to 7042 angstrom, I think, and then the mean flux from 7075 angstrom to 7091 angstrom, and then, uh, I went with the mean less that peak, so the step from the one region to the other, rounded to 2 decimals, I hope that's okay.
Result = -0.80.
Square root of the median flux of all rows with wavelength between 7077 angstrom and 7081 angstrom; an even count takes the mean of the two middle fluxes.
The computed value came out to 4.18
